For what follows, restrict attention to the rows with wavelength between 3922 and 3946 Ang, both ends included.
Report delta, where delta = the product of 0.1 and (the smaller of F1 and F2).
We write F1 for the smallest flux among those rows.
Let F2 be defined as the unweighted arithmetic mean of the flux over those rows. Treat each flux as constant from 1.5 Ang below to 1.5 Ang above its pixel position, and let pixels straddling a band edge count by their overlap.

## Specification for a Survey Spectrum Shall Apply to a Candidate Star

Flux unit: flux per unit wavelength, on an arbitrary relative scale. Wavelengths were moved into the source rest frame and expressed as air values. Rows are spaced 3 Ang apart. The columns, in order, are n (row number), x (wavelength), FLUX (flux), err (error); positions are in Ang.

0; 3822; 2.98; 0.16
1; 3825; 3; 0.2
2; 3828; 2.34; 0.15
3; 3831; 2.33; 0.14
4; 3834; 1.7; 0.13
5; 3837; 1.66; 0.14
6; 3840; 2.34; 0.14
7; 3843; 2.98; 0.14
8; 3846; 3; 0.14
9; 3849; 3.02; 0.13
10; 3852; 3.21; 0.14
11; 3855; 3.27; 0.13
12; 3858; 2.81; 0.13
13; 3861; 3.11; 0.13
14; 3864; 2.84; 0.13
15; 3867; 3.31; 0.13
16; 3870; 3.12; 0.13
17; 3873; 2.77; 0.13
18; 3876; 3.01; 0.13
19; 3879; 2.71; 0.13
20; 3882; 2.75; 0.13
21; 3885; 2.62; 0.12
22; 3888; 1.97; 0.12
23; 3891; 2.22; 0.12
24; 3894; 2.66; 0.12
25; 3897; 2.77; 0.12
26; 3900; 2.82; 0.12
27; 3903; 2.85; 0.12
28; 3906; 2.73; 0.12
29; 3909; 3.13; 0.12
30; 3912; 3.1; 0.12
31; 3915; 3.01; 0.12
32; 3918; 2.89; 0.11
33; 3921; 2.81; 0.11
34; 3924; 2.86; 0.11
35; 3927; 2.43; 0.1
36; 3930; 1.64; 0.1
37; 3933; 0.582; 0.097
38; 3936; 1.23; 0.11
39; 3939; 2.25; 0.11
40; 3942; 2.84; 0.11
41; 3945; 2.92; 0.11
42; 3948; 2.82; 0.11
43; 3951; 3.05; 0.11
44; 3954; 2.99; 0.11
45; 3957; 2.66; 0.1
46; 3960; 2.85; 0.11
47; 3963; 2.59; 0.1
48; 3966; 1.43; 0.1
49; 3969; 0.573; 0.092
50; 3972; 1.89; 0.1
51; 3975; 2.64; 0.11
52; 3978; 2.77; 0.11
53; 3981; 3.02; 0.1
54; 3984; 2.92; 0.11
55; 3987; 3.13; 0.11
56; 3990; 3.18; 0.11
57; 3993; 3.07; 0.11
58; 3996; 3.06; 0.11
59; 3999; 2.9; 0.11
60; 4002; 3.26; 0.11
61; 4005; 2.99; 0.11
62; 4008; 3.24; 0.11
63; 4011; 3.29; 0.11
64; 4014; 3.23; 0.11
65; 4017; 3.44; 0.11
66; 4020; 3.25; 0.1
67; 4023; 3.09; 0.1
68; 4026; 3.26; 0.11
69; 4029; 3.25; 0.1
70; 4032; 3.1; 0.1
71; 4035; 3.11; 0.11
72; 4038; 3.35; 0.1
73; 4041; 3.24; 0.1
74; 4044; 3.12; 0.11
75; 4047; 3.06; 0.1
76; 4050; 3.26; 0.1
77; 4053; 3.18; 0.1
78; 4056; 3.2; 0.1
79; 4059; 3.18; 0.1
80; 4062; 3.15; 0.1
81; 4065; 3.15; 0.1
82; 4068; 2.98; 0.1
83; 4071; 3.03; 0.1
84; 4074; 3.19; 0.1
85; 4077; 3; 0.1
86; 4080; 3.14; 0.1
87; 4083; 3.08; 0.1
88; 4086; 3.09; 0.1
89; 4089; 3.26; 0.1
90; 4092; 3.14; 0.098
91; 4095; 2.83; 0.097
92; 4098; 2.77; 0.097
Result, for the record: 0.06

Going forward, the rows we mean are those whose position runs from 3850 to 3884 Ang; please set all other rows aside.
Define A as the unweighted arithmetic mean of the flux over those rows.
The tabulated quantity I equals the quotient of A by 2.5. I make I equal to 1.20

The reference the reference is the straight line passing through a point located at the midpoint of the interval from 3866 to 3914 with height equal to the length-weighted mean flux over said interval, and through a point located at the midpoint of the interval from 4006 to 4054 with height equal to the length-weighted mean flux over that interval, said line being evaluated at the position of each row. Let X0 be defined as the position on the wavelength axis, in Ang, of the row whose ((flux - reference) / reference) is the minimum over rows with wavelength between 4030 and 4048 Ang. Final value 4047 Ang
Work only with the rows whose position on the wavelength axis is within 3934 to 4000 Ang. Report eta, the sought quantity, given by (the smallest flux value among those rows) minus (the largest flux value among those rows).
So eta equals -2.61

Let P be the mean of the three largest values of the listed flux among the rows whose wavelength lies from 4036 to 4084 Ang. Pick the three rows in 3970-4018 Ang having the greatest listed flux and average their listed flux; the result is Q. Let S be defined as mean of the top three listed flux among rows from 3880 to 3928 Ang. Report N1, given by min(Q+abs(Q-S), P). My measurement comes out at 3.28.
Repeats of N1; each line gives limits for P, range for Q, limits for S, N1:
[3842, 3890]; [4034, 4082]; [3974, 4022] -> 3.26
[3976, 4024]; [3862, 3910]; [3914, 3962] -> 3.33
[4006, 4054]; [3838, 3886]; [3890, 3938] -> 3.36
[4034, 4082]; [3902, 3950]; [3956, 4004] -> 3.19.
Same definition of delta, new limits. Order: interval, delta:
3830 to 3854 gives 0.17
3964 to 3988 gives 0.06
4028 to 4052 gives 0.31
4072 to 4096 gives 0.28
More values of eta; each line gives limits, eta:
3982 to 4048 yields -0.54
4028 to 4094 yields -0.37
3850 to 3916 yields -1.34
